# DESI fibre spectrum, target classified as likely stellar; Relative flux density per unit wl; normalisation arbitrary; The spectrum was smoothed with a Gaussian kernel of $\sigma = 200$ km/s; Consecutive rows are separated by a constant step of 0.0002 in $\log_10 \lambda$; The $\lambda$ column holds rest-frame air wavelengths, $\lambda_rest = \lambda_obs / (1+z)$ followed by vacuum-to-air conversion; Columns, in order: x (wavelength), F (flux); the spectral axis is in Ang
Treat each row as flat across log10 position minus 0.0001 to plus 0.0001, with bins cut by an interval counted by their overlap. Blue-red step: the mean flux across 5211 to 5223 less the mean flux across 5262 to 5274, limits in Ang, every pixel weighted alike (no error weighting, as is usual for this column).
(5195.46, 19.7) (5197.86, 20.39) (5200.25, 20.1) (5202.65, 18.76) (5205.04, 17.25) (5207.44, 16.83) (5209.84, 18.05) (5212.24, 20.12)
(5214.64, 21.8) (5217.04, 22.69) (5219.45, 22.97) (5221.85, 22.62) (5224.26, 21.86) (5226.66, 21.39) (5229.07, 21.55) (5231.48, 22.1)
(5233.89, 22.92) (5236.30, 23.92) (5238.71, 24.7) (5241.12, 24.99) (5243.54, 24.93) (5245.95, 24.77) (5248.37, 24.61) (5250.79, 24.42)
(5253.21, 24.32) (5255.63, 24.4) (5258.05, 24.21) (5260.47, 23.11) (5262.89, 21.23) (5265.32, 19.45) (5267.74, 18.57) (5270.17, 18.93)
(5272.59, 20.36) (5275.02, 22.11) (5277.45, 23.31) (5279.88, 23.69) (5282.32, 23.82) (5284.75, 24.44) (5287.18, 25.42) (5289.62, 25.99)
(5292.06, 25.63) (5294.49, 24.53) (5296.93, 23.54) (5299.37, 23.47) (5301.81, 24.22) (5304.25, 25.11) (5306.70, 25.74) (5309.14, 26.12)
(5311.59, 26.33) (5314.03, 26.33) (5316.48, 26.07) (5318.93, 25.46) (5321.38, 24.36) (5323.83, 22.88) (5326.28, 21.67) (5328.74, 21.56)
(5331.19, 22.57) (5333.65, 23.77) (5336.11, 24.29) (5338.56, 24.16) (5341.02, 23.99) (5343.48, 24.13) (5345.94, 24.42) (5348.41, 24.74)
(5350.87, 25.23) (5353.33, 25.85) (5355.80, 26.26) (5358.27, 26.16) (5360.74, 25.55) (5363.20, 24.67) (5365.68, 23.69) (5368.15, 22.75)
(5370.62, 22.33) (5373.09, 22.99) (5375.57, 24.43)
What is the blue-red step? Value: 2.3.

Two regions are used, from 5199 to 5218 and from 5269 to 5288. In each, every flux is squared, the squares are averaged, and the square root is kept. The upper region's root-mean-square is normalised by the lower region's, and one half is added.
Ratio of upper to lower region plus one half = 1.67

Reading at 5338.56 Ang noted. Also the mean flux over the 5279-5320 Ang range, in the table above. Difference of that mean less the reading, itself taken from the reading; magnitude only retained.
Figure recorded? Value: 23.3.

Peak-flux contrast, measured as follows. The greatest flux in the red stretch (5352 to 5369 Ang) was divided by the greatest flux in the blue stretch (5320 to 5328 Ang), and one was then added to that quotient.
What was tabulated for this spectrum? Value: 2.078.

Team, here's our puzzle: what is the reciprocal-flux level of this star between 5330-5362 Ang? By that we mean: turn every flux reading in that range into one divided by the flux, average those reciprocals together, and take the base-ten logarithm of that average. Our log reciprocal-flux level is -1.39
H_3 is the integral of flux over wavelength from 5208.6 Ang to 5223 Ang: 308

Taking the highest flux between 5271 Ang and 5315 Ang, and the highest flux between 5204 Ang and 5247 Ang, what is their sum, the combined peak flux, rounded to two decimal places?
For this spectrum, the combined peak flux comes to 51.32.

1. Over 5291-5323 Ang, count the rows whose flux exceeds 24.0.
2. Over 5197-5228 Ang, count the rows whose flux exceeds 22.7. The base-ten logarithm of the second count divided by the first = -1.04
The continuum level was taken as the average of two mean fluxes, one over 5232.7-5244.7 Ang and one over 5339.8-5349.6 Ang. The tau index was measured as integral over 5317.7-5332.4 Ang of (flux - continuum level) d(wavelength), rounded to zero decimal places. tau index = -18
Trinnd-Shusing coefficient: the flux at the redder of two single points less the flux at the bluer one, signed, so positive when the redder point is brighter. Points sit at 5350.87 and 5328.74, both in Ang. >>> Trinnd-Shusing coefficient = 3.7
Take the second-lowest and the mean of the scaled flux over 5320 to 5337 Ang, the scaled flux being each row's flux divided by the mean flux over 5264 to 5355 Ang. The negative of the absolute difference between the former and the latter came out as -0.06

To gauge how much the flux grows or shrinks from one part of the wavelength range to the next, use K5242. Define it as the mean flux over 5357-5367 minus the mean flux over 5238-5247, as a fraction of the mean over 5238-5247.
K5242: 0.01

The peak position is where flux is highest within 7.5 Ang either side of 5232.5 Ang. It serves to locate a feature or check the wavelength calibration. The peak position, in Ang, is 5238.71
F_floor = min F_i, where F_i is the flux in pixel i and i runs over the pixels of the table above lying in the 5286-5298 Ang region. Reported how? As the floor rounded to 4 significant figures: 23.54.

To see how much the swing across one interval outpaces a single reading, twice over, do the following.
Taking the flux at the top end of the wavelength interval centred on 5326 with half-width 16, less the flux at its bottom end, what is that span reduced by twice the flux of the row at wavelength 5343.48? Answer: -51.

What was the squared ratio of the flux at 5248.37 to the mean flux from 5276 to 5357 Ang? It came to 1.01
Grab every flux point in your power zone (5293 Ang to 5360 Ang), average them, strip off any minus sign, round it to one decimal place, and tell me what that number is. 24.6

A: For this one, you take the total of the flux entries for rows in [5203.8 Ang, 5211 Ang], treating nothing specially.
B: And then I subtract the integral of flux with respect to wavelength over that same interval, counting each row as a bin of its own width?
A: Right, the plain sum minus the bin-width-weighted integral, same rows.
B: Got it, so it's -73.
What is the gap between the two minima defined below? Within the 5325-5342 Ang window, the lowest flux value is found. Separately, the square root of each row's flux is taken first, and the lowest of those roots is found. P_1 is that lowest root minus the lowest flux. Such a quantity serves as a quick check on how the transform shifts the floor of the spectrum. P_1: -16.9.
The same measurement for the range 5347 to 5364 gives -19.7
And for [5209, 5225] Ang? -13.8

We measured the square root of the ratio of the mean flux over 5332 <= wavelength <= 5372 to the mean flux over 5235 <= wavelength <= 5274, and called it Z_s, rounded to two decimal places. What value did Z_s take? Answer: 1.03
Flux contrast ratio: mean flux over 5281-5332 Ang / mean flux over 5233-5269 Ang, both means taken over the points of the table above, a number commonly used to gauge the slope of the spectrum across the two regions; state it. 1.05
